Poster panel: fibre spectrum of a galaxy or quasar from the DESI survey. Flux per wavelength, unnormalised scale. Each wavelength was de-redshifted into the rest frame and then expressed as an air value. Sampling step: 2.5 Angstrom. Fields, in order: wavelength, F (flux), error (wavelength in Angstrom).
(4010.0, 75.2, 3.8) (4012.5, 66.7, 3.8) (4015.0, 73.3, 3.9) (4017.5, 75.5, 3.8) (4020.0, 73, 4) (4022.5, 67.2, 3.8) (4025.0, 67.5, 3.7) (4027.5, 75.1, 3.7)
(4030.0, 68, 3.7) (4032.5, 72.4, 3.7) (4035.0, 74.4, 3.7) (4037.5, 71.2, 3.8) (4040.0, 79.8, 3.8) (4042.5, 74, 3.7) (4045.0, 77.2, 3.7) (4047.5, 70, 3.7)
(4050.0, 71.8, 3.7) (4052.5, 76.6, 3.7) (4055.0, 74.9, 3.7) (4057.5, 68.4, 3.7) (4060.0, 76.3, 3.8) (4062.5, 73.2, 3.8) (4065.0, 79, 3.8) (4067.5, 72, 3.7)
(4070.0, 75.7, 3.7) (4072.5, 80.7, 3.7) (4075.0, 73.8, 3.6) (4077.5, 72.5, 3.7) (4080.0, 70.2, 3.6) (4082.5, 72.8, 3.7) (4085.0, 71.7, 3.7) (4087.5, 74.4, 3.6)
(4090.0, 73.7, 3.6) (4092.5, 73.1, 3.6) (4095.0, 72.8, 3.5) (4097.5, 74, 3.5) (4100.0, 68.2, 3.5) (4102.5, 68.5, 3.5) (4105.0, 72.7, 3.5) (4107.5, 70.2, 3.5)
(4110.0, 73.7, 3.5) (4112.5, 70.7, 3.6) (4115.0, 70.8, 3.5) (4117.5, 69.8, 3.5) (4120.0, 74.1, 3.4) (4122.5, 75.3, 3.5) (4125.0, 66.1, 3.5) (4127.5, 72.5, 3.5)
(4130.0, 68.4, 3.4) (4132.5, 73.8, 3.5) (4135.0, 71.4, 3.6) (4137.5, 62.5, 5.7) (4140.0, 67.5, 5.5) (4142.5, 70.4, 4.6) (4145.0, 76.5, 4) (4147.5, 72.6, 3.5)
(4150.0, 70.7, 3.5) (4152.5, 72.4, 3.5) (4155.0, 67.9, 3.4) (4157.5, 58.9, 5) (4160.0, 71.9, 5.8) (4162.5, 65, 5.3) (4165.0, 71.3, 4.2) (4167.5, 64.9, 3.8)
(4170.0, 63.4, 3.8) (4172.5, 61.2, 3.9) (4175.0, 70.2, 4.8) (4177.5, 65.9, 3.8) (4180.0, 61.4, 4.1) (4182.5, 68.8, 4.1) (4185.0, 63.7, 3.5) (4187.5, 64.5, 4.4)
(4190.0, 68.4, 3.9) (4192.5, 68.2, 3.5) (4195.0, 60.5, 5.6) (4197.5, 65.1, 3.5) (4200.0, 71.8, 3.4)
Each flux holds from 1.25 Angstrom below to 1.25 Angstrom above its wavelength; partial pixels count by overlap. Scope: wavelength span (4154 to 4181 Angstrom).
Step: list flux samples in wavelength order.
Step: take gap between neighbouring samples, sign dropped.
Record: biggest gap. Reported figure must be 13.0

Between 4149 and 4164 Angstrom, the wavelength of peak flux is 4152.5 Angstrom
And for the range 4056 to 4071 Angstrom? 4065.0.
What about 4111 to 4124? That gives 4122.5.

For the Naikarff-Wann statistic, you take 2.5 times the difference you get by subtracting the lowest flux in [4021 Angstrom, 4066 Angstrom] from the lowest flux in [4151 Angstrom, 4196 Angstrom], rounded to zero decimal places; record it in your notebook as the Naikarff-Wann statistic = -21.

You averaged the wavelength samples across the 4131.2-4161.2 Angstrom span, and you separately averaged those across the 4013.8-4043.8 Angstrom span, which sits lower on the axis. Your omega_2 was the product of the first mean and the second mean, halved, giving 2531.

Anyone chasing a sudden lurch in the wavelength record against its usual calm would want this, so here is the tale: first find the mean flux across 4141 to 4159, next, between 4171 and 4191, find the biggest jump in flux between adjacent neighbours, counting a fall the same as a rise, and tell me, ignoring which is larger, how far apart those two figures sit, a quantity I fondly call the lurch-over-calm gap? 60.9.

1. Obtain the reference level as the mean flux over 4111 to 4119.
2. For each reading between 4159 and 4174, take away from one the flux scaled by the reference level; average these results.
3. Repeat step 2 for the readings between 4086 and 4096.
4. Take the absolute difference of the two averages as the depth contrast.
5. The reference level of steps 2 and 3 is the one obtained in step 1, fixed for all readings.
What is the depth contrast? 0.102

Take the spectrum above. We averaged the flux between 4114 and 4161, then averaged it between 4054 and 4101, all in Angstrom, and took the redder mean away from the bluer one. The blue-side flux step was 3.4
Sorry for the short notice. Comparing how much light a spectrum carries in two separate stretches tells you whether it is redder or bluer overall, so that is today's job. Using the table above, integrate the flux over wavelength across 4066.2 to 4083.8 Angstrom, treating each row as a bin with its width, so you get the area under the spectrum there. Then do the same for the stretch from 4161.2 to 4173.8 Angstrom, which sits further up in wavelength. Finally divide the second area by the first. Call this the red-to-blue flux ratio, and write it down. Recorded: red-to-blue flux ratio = 0.63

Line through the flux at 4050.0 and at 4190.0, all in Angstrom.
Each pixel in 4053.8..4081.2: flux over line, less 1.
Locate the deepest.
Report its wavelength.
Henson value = 4057.5 Angstrom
